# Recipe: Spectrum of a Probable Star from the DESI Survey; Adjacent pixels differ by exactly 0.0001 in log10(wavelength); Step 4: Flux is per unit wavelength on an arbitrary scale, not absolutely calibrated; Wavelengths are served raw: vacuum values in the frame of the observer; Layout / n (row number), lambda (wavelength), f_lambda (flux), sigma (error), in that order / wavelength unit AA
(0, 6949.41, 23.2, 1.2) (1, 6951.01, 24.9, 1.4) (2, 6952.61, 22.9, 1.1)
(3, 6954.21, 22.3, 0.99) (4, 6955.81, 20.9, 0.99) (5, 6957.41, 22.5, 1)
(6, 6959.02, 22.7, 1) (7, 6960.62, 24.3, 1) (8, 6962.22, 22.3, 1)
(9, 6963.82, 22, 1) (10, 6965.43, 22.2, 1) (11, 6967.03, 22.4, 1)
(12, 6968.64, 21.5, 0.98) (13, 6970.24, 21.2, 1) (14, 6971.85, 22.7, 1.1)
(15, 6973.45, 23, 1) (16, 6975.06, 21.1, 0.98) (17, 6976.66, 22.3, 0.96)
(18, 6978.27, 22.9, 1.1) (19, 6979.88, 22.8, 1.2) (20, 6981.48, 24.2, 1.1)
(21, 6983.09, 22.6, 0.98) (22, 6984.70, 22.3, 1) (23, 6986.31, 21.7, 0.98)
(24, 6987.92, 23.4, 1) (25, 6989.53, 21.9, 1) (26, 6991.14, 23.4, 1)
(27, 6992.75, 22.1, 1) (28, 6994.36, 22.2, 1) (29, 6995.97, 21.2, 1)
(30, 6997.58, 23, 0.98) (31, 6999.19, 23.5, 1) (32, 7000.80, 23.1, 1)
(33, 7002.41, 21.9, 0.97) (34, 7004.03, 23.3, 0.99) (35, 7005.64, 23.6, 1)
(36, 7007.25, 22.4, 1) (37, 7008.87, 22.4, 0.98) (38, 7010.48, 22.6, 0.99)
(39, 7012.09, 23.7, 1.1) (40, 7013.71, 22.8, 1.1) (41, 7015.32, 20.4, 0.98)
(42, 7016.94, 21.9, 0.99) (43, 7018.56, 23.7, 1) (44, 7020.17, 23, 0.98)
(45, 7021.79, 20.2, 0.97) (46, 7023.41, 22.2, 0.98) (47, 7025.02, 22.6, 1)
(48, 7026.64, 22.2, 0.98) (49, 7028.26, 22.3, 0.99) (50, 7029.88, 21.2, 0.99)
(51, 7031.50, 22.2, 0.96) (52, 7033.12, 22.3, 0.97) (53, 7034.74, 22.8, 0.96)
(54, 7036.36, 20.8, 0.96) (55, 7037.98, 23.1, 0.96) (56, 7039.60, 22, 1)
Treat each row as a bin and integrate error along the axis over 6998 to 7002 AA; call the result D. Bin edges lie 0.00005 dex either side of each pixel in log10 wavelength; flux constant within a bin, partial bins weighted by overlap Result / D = 3.99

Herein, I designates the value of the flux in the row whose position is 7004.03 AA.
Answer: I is 23.3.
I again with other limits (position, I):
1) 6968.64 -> 21.5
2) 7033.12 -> 22.3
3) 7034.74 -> 22.8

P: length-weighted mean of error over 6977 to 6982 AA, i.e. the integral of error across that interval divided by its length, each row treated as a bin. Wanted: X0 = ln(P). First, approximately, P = 1.119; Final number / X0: 0.113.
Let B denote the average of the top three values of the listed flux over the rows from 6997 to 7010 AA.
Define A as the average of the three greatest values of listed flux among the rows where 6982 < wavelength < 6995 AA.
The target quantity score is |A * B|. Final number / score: 543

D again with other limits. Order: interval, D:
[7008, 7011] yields 2.95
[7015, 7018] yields 2.95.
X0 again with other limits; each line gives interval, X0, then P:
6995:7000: -0.005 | 0.995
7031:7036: -0.038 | 0.963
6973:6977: -0.019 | 0.981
